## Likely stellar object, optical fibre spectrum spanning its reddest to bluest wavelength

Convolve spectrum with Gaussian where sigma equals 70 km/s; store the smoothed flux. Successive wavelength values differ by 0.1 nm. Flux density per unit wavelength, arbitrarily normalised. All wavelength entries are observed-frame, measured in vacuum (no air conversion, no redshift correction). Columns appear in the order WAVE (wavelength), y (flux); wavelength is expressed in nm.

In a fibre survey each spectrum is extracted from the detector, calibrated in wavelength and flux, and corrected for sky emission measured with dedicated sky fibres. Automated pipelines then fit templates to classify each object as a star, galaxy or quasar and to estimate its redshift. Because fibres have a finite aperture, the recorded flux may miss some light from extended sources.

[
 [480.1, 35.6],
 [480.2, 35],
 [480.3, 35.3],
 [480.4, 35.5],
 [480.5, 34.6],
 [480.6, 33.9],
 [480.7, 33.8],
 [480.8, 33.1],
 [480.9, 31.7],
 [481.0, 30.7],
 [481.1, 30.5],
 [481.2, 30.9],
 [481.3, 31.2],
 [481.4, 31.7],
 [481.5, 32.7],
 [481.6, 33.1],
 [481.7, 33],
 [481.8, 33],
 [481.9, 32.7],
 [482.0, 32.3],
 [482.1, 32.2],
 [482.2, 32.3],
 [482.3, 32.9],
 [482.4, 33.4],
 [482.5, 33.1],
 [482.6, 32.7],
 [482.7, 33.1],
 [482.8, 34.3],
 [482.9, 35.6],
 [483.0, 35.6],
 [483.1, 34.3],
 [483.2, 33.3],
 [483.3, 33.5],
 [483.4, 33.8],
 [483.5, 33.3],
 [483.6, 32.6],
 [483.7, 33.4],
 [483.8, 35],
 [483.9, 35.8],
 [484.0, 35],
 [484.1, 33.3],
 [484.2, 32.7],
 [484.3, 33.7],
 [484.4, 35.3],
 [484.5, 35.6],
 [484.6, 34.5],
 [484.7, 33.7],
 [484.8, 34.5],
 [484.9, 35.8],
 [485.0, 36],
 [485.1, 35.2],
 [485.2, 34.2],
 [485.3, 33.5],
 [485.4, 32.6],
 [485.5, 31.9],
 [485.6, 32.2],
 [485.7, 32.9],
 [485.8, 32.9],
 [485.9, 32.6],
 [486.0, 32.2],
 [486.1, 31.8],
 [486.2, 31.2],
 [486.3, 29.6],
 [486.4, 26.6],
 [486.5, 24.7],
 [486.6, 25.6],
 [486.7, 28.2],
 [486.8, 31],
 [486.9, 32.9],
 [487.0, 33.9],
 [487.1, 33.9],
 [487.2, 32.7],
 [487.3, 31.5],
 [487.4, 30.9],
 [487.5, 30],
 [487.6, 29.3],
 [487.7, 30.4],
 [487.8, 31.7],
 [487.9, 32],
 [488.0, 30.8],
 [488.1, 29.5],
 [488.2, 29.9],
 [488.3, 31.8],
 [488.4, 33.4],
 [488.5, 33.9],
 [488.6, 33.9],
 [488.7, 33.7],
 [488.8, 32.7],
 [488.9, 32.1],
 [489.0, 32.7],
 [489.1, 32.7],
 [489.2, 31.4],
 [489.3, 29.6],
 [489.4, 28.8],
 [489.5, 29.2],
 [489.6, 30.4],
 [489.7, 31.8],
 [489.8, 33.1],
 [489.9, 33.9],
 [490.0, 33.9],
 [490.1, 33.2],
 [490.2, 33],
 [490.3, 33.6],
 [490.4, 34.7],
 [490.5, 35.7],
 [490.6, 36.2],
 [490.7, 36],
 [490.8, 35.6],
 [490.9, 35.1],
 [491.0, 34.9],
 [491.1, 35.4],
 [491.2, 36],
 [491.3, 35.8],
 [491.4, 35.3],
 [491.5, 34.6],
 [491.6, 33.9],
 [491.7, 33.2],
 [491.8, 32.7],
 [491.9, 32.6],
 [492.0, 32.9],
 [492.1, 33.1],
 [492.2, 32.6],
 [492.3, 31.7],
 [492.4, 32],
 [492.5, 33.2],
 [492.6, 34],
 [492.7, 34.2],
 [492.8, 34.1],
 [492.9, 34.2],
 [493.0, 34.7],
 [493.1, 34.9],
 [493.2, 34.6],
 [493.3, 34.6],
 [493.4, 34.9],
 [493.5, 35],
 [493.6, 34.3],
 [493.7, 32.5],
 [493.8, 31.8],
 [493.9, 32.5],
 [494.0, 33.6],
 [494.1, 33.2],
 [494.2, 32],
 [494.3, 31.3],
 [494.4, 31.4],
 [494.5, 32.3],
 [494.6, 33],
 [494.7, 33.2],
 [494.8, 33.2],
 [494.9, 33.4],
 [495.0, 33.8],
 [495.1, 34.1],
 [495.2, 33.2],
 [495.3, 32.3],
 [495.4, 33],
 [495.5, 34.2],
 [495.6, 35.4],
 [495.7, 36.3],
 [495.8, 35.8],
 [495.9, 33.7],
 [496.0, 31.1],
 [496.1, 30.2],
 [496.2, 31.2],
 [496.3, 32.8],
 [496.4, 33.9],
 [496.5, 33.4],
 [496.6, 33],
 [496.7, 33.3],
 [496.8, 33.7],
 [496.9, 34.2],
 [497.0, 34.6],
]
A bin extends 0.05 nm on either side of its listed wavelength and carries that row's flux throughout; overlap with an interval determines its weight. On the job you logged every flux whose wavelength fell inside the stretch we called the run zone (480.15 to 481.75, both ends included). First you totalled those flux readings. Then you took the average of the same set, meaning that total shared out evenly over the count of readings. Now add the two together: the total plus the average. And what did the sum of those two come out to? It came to 560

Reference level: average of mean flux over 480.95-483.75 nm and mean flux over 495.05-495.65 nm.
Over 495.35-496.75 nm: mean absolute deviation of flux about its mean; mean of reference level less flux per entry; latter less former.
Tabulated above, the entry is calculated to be -1.4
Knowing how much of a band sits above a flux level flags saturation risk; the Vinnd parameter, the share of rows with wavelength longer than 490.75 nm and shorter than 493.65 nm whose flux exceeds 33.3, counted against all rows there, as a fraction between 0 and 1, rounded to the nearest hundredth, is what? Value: 0.69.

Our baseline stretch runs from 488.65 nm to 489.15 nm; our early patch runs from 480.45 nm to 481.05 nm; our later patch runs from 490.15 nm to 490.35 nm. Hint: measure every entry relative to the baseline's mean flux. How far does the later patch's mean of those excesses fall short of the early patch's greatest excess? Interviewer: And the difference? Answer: 1.3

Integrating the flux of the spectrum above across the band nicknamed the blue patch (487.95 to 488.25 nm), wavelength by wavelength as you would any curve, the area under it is 9.0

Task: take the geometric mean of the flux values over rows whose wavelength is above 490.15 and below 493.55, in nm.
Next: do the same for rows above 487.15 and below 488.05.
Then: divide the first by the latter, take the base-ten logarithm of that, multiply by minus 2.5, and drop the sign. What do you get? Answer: 0.11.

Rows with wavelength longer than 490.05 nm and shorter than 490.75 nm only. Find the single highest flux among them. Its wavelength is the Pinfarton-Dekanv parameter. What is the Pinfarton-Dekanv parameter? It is 490.6 nm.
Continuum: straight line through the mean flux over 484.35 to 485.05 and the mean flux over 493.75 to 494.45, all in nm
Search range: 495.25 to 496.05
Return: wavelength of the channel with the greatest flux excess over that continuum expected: 495.7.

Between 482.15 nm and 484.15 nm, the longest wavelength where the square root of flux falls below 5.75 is 483.6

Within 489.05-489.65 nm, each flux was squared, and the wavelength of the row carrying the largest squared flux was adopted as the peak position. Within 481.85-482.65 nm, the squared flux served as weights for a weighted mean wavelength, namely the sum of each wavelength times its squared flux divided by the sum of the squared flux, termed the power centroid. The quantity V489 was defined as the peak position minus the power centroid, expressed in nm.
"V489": 6.85 nm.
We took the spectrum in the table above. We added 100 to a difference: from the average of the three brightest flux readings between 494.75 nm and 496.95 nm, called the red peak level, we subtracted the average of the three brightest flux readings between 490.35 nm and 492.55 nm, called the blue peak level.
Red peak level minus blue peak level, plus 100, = 100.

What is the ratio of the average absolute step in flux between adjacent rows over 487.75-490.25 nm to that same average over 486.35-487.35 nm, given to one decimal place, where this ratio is 0.5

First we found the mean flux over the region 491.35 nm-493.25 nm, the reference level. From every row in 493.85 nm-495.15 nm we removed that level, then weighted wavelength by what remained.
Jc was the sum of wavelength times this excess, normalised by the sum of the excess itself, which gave 494.29 nm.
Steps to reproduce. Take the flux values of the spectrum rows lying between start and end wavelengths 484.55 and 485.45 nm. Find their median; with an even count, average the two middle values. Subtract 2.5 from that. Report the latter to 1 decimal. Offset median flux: 32.0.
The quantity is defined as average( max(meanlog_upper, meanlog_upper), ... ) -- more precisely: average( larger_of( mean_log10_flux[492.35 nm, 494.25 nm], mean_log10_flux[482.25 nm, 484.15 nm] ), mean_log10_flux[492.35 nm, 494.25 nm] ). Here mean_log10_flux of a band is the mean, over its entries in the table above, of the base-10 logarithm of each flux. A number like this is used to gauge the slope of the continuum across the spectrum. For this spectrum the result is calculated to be 1.53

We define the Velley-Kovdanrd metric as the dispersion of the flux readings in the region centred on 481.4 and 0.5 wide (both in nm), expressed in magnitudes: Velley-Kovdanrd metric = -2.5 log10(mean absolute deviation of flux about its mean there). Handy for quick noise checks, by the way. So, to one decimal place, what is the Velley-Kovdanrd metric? 0.3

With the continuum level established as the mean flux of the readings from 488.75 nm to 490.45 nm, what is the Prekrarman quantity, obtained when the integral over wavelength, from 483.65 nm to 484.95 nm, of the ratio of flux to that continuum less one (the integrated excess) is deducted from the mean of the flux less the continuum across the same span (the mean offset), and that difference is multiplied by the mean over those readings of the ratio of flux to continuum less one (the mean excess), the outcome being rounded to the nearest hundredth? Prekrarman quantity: 0.16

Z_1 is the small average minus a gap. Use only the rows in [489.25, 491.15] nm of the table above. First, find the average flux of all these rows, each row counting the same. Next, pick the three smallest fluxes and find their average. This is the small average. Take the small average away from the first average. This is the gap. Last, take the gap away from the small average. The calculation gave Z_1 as 25.0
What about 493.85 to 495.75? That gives 29.9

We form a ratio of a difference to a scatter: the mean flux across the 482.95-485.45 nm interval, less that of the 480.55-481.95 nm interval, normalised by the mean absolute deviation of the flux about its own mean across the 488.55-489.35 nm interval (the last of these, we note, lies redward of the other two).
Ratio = 2.0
